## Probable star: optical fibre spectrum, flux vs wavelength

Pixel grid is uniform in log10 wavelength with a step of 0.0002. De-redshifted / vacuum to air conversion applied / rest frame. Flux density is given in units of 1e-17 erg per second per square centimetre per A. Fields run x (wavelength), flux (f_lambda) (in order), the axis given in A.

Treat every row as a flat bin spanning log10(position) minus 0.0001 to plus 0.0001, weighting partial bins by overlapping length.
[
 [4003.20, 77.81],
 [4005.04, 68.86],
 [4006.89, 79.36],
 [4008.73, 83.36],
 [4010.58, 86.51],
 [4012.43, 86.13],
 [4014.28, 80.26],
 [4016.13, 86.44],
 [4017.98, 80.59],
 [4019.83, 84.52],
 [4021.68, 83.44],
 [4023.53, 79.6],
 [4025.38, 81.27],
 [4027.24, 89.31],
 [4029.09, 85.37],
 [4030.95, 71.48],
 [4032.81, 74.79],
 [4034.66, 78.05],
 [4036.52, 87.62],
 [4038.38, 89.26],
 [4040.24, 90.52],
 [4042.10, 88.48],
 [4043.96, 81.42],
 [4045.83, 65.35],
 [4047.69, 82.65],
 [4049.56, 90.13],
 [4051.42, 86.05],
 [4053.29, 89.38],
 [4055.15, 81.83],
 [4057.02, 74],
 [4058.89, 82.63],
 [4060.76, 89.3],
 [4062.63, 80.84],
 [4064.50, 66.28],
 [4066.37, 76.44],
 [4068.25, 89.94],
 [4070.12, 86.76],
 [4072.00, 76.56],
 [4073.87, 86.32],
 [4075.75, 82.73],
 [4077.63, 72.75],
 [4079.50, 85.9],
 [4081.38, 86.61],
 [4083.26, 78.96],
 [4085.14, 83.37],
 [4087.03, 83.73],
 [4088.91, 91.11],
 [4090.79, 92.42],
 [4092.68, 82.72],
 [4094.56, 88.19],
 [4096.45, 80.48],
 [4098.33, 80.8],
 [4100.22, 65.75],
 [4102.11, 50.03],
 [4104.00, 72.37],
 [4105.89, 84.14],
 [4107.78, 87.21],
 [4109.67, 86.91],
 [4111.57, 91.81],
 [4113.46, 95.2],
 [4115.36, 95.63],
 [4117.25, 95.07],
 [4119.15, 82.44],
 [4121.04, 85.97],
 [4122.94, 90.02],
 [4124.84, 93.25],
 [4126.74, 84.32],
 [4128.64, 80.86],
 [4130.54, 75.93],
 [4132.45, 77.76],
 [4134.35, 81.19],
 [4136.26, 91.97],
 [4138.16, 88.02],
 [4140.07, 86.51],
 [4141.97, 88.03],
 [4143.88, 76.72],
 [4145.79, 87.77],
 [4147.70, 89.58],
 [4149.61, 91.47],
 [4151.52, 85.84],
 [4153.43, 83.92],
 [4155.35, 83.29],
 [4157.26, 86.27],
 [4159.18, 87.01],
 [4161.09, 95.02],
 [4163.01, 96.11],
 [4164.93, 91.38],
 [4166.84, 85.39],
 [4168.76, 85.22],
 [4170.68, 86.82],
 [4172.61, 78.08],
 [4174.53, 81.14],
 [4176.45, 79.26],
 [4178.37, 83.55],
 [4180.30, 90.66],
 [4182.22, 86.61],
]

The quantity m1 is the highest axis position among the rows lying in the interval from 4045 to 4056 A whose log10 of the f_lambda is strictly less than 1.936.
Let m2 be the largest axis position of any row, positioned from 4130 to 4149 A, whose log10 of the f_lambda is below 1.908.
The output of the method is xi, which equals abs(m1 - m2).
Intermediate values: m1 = 4055.15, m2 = 4143.88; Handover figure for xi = 88.7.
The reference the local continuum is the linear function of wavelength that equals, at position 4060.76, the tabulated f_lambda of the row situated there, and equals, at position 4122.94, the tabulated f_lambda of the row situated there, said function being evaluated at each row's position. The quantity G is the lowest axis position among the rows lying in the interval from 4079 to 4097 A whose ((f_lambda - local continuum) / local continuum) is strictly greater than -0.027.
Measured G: 4088.91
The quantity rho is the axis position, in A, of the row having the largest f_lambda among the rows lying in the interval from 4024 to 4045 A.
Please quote 4040.24 A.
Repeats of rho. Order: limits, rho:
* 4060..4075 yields 4068.25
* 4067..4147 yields 4115.36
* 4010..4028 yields 4027.24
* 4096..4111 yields 4107.78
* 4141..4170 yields 4163.01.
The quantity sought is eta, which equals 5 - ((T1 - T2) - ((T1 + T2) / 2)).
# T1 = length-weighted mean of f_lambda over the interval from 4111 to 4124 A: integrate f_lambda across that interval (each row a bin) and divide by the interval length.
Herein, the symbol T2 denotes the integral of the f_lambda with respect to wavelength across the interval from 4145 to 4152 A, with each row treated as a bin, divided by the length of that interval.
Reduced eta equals 93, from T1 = 91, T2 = 88.9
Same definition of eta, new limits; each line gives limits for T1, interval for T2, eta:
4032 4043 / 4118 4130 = 91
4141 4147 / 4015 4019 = 88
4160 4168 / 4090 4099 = 87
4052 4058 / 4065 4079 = 86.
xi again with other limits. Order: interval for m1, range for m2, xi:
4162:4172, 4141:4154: 24.9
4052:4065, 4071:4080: 13.1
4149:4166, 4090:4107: 53.3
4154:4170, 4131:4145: 24.9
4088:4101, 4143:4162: 43.7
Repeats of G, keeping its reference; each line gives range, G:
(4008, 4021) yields 4010.58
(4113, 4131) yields 4113.46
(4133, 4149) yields 4136.26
